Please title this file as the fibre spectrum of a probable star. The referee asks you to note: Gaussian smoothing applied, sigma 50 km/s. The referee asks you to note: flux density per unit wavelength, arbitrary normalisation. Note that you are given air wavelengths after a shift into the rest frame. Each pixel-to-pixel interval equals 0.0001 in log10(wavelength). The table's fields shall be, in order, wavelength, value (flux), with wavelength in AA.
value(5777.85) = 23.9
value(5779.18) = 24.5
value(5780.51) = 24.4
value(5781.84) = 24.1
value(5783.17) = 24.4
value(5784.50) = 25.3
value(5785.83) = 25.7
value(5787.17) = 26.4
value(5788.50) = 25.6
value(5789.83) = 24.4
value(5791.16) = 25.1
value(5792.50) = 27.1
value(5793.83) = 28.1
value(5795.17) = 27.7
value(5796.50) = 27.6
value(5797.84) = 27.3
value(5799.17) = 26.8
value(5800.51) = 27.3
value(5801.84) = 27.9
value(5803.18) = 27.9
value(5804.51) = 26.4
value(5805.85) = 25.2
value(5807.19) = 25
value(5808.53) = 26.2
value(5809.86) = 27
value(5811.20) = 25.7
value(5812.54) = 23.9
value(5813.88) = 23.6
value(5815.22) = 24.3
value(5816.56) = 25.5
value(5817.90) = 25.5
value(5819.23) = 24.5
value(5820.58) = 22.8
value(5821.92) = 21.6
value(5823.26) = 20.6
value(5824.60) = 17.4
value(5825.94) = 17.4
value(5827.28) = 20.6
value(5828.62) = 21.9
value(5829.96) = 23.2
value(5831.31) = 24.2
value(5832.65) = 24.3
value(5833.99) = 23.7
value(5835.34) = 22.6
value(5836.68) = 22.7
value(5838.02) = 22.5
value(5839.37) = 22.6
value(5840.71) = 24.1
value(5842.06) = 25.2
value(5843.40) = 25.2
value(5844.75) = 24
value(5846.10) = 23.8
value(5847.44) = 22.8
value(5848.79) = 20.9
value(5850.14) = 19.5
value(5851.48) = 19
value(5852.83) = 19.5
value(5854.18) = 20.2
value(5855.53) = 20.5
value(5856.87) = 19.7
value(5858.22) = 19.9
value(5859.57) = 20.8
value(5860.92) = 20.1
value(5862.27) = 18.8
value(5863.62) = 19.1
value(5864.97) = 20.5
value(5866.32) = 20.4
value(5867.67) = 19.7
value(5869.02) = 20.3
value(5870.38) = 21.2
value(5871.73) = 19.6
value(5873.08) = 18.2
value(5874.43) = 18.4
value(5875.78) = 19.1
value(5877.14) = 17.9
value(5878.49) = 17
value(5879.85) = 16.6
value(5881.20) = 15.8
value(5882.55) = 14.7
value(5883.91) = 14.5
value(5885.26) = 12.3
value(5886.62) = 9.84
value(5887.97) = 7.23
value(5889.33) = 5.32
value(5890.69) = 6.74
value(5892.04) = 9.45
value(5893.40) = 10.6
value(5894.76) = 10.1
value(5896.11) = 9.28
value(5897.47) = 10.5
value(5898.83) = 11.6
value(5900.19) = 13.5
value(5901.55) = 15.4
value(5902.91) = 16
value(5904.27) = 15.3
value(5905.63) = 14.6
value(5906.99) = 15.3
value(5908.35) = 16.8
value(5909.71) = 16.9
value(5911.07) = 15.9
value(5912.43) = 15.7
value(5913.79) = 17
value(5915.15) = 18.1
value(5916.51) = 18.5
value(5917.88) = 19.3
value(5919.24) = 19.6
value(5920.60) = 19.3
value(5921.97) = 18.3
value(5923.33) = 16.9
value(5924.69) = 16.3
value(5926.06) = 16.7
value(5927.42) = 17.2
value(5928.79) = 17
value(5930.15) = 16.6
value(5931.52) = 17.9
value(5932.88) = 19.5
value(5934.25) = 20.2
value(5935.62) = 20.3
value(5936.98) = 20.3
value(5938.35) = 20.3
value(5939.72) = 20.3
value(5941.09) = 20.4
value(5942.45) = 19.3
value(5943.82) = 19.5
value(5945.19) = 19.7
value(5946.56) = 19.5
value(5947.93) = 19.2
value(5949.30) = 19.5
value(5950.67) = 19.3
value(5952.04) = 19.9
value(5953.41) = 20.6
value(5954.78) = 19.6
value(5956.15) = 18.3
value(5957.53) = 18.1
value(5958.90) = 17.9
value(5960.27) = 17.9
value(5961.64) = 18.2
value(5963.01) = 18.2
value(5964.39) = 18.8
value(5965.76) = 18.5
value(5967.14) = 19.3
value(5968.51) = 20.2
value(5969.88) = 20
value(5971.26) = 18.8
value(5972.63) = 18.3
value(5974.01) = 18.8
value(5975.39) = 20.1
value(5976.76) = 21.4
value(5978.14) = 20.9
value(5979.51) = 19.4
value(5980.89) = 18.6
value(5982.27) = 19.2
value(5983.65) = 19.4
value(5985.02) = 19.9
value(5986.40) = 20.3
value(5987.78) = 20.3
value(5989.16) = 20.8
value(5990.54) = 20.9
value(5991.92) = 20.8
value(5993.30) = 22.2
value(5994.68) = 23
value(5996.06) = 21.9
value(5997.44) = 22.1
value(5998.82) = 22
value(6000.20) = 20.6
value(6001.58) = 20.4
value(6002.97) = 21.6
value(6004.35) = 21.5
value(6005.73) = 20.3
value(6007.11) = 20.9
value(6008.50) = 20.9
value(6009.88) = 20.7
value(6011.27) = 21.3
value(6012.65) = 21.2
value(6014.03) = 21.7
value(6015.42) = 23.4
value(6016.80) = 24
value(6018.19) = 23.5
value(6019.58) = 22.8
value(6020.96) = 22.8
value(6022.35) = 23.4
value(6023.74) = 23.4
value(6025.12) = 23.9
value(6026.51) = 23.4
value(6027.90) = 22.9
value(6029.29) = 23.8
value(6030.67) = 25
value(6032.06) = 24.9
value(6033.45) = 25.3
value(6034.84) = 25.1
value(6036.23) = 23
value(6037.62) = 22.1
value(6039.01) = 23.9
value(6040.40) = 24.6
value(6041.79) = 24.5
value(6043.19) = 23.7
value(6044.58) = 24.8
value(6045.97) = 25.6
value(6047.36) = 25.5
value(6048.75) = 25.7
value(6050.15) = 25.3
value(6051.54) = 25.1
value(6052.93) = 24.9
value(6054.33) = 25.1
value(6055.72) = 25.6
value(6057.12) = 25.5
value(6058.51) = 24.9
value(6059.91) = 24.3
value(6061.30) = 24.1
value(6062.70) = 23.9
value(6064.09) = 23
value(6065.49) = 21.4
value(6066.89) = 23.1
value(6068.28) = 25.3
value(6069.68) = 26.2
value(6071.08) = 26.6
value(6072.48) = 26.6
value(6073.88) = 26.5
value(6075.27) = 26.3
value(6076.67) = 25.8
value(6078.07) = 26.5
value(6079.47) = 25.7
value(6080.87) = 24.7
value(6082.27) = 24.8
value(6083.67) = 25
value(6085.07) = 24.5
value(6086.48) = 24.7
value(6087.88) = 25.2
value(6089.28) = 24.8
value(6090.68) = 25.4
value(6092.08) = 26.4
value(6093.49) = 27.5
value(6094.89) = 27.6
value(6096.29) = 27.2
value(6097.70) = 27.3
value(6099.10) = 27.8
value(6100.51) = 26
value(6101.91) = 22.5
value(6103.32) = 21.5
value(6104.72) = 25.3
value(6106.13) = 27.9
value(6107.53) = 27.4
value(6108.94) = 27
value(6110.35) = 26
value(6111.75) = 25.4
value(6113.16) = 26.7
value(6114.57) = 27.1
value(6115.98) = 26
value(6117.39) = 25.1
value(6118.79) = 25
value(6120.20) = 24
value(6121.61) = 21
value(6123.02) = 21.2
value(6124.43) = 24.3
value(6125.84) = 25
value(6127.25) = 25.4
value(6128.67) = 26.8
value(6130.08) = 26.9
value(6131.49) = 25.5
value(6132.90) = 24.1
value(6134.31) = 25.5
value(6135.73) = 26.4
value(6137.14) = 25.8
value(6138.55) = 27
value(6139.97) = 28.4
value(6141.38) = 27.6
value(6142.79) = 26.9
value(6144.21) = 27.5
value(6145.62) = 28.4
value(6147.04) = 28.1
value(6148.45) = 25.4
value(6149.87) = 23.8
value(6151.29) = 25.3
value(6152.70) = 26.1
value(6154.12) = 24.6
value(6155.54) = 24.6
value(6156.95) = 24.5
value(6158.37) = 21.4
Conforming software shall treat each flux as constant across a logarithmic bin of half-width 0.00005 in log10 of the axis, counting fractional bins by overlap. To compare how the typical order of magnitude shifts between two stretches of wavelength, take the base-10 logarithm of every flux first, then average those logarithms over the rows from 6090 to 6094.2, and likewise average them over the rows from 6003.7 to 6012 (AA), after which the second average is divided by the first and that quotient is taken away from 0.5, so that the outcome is -0.429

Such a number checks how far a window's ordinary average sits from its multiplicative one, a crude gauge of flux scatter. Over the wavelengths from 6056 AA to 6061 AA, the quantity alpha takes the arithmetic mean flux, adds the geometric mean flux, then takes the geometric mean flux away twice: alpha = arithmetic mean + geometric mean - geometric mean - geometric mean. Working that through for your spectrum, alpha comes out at 0.00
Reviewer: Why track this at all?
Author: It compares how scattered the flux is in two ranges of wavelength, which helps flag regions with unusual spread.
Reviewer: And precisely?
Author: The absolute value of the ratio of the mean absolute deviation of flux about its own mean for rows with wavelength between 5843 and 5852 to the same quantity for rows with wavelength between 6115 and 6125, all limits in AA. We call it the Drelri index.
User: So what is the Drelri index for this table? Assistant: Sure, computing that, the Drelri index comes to 1.3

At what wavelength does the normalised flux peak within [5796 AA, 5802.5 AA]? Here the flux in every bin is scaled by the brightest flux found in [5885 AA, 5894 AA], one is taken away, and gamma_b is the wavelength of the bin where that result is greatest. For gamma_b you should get 5801.84 AA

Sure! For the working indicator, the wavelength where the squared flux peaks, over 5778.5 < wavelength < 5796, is 5793.83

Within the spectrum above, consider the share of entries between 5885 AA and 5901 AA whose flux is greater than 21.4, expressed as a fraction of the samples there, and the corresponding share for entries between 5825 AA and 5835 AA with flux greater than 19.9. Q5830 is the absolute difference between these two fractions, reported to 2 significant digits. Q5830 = 0.86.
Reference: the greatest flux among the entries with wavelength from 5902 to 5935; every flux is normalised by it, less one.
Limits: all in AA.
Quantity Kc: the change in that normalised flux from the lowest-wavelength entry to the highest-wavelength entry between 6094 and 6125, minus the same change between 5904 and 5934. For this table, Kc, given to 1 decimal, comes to -0.4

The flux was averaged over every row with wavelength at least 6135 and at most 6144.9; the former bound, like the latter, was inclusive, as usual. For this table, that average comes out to 27.1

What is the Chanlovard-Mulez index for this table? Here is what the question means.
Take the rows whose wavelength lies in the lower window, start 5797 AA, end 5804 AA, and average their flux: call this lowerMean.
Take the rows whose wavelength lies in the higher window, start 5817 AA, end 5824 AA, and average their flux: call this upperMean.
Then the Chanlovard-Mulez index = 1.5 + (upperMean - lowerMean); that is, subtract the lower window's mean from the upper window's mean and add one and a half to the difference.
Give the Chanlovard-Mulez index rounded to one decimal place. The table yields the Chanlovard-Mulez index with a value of -2.9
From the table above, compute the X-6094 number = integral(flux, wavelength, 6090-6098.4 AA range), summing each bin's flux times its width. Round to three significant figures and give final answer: 226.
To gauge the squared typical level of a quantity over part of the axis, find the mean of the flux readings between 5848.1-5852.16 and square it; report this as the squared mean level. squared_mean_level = 392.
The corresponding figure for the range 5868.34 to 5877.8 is 370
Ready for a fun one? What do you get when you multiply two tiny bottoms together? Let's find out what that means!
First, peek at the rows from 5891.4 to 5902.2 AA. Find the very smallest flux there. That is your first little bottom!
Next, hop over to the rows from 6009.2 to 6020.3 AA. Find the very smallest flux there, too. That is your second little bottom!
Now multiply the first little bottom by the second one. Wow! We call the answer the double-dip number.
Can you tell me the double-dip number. 192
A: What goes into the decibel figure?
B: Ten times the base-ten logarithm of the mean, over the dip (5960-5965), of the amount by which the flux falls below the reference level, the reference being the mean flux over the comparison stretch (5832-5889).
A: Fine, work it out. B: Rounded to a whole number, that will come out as 1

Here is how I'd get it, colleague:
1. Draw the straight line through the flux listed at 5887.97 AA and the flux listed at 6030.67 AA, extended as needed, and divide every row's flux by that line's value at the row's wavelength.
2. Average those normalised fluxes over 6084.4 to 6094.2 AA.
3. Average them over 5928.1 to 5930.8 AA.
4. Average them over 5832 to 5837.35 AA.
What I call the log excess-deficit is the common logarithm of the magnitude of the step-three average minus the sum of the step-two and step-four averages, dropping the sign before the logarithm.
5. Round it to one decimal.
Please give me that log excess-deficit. 1.6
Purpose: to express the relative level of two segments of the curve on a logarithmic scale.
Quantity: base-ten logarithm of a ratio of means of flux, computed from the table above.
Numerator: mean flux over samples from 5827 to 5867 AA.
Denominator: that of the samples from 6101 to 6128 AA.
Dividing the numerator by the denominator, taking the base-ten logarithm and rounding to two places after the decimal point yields -0.06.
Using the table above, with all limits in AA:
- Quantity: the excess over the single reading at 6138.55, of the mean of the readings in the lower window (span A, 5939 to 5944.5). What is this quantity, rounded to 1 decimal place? -7.1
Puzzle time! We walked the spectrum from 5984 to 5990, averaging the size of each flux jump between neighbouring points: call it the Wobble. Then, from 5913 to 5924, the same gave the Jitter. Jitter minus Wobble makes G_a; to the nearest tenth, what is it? 0.5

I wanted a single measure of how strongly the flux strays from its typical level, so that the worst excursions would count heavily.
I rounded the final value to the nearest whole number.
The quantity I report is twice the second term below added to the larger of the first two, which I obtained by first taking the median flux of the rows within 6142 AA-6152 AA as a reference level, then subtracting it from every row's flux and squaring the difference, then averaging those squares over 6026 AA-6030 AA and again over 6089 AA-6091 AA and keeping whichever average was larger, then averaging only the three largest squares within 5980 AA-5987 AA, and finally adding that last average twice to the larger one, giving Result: 136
